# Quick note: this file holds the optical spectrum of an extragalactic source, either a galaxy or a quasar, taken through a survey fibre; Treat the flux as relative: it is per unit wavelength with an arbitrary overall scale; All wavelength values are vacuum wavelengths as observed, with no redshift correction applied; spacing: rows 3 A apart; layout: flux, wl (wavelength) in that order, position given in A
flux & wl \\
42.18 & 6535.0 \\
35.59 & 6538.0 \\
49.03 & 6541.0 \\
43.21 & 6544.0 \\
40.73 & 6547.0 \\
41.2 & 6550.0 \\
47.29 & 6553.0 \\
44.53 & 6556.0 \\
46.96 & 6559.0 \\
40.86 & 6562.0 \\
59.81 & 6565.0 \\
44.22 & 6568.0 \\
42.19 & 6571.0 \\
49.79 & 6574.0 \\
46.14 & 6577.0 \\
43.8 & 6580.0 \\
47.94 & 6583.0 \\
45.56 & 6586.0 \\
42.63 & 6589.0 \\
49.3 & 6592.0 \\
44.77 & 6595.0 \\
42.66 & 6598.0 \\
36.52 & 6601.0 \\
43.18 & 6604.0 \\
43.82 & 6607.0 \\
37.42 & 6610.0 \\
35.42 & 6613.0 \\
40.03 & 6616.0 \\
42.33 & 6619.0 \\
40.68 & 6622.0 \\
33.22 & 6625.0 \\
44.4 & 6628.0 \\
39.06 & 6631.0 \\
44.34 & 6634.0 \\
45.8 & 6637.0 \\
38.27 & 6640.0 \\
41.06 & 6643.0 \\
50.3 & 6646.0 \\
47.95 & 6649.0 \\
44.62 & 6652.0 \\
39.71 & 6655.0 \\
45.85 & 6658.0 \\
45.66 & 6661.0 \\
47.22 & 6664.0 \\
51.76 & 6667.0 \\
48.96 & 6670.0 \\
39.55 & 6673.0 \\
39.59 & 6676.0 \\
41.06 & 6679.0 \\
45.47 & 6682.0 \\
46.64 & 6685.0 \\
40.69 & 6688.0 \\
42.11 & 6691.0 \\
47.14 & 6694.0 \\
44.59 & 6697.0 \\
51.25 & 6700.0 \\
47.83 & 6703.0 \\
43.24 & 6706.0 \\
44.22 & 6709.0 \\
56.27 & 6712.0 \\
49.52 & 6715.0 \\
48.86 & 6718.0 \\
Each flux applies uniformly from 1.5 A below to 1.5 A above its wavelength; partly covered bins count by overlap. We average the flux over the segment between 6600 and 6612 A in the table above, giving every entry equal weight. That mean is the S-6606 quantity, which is 40.2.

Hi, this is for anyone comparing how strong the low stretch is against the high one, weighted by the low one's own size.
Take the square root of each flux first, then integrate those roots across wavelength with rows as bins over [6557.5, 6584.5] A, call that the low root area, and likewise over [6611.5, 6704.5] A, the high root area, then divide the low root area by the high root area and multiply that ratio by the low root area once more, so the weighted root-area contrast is 56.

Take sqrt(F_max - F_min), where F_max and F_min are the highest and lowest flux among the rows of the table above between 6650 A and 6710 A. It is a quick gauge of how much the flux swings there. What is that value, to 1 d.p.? 3.5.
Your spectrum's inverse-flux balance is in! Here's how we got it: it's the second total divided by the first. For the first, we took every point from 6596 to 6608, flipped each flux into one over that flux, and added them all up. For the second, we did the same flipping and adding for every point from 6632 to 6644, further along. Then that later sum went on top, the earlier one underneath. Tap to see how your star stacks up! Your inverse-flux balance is 0.98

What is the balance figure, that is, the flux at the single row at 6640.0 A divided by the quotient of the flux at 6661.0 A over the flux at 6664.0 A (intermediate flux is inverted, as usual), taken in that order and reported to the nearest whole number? 40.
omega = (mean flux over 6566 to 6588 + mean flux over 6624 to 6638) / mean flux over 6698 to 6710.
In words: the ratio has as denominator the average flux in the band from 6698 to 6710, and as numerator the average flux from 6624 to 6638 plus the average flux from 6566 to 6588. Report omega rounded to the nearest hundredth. 1.87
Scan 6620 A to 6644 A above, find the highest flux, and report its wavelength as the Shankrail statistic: 6637.0 A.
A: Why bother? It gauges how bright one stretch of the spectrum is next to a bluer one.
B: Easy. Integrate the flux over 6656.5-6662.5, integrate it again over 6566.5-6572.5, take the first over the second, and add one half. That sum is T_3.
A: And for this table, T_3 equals 1.56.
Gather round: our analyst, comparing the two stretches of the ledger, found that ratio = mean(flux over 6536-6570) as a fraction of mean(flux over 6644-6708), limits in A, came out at 0.99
